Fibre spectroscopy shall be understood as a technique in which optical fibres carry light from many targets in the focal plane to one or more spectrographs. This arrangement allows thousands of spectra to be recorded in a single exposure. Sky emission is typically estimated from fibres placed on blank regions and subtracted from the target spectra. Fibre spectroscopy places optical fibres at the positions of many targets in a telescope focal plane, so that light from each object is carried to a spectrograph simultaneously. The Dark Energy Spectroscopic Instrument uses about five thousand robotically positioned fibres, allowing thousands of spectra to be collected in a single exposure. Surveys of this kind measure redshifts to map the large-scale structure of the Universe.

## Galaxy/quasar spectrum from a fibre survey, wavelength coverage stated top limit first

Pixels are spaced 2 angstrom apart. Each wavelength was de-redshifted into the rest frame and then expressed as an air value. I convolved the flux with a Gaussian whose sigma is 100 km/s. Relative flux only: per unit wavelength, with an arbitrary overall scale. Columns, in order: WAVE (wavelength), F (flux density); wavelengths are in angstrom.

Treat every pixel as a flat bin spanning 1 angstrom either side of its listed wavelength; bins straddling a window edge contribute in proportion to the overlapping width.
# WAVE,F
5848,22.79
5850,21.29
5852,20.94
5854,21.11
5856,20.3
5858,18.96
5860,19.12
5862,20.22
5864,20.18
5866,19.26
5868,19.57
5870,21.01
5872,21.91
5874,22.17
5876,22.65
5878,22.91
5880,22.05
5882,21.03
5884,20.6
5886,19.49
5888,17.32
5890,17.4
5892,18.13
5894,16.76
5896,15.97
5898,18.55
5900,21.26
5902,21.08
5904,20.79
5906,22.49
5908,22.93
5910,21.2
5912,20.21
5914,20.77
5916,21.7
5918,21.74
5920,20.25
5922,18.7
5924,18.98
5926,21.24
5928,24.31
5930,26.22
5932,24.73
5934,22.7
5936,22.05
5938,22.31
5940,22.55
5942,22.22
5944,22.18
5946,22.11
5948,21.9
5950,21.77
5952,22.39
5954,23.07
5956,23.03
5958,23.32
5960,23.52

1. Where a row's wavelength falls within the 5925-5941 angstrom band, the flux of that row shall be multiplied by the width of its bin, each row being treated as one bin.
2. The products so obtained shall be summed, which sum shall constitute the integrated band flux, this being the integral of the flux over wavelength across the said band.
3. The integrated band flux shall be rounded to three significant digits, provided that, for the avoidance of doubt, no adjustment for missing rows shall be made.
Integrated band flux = 372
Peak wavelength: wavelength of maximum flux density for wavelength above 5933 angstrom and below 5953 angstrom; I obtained 5934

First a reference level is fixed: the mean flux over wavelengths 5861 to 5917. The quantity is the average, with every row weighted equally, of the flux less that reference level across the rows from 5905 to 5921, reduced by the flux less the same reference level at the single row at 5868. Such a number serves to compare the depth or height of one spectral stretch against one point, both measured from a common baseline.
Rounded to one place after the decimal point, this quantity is 1.8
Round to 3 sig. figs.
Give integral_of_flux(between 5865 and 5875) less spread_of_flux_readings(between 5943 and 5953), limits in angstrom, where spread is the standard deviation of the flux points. 208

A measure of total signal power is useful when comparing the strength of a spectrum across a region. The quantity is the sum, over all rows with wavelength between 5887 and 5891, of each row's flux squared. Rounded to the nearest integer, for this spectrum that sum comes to 603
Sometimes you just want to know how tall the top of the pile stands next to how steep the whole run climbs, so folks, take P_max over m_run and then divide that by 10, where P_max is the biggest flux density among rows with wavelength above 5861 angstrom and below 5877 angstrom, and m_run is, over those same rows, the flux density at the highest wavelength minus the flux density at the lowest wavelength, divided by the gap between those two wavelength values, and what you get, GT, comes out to 13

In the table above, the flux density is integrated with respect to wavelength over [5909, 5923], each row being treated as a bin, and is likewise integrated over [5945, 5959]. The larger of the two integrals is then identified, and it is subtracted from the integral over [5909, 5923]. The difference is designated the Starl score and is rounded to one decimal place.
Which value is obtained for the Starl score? -26.0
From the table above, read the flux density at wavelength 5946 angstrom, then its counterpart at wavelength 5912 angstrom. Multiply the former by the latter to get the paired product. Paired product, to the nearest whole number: 447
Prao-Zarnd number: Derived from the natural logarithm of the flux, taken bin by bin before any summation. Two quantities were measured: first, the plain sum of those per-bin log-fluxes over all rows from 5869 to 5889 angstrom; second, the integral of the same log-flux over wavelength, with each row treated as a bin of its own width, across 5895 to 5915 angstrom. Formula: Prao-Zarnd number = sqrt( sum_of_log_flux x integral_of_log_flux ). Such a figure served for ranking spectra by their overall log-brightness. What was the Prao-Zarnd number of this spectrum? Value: 42.9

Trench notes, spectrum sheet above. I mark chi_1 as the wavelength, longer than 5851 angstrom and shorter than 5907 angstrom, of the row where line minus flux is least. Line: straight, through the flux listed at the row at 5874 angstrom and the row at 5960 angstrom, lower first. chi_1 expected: 5878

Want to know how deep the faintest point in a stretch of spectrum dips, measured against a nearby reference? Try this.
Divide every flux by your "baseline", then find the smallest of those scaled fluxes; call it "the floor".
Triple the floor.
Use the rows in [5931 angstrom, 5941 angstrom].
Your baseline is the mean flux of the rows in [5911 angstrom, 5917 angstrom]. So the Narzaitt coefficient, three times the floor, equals 3.17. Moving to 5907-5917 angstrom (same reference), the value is 2.90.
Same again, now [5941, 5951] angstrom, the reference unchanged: 3.13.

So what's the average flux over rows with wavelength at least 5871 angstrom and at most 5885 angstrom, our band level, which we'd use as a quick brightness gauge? 21.9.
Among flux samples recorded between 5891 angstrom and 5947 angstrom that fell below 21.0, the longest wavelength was 5924 angstrom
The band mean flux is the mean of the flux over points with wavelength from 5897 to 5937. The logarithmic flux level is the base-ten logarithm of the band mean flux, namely 1.334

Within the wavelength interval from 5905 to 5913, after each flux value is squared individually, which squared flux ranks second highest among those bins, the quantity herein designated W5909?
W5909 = 506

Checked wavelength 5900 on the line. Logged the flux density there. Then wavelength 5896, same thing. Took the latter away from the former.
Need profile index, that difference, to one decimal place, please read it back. 5.3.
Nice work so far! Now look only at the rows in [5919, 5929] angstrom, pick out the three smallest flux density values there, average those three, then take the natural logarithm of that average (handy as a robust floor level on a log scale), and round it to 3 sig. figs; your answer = 2.96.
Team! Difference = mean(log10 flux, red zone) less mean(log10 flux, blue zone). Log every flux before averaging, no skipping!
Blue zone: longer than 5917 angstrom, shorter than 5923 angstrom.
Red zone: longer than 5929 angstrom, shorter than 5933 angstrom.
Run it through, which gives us 0.10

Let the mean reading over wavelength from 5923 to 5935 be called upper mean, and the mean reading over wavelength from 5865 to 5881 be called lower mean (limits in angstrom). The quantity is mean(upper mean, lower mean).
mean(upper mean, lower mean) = 22.2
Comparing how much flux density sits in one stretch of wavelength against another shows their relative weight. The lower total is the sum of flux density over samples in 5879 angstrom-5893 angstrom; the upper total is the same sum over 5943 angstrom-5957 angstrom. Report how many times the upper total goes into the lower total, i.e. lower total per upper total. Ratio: 0.87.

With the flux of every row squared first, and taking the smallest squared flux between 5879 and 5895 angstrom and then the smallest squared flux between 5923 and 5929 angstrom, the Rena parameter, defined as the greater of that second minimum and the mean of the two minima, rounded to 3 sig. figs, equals 360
